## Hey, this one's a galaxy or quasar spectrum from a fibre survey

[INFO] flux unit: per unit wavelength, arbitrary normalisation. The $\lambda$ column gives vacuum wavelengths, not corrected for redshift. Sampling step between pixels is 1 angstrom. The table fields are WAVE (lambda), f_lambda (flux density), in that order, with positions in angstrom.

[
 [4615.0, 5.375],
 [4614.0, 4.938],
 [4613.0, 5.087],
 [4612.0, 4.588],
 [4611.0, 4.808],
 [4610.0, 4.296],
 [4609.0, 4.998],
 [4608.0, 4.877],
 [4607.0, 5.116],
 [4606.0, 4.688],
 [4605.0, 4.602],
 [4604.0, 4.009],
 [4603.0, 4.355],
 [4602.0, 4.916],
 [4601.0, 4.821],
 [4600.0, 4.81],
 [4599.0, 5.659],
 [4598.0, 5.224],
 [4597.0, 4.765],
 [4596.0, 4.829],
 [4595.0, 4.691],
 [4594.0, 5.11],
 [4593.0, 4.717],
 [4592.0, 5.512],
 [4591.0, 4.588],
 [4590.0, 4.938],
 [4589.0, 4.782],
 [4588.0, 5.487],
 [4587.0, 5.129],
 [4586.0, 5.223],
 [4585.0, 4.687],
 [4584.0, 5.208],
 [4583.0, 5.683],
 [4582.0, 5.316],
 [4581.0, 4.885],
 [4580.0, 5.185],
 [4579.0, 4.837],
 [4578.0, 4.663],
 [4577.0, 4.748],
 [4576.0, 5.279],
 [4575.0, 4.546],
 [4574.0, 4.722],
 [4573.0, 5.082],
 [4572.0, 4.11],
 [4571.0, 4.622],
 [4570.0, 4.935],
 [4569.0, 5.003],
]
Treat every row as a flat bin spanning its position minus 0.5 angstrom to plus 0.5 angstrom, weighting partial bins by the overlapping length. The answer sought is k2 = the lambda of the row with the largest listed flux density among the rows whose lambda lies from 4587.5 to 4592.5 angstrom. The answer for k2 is 4592.0 angstrom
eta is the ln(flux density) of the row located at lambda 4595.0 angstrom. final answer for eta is 1.55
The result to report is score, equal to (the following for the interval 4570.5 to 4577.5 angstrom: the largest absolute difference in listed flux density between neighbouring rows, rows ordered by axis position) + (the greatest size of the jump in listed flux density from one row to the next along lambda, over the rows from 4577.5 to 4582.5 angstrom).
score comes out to 1.40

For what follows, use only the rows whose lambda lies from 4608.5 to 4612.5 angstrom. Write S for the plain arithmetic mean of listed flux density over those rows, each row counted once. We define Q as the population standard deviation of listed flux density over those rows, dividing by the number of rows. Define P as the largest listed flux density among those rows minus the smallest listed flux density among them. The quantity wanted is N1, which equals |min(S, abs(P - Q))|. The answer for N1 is 0.44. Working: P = 0.70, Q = 0.261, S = 4.67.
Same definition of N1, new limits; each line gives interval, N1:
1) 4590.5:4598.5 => 0.63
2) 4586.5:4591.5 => 0.59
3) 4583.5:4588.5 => 0.54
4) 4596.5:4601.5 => 0.55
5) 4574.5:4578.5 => 0.45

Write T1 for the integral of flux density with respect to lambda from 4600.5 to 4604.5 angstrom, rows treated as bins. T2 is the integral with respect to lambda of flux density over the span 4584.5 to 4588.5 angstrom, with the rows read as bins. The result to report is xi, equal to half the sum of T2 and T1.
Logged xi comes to 19.3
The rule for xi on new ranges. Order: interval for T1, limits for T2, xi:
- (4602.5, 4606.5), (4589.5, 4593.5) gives 18.7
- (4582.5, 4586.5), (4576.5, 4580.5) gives 20.1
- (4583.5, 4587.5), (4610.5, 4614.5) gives 19.8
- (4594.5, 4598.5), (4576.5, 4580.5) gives 19.5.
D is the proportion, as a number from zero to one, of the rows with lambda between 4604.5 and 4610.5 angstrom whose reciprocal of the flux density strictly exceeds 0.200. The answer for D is 0.8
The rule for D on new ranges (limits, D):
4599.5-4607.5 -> 0.9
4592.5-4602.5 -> 0.7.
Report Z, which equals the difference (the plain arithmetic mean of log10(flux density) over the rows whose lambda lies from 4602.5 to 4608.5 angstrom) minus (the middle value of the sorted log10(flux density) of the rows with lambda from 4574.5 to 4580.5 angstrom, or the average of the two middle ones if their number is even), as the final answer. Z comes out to -0.02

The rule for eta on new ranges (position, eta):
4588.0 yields 1.70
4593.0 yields 1.55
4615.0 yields 1.68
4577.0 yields 1.56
